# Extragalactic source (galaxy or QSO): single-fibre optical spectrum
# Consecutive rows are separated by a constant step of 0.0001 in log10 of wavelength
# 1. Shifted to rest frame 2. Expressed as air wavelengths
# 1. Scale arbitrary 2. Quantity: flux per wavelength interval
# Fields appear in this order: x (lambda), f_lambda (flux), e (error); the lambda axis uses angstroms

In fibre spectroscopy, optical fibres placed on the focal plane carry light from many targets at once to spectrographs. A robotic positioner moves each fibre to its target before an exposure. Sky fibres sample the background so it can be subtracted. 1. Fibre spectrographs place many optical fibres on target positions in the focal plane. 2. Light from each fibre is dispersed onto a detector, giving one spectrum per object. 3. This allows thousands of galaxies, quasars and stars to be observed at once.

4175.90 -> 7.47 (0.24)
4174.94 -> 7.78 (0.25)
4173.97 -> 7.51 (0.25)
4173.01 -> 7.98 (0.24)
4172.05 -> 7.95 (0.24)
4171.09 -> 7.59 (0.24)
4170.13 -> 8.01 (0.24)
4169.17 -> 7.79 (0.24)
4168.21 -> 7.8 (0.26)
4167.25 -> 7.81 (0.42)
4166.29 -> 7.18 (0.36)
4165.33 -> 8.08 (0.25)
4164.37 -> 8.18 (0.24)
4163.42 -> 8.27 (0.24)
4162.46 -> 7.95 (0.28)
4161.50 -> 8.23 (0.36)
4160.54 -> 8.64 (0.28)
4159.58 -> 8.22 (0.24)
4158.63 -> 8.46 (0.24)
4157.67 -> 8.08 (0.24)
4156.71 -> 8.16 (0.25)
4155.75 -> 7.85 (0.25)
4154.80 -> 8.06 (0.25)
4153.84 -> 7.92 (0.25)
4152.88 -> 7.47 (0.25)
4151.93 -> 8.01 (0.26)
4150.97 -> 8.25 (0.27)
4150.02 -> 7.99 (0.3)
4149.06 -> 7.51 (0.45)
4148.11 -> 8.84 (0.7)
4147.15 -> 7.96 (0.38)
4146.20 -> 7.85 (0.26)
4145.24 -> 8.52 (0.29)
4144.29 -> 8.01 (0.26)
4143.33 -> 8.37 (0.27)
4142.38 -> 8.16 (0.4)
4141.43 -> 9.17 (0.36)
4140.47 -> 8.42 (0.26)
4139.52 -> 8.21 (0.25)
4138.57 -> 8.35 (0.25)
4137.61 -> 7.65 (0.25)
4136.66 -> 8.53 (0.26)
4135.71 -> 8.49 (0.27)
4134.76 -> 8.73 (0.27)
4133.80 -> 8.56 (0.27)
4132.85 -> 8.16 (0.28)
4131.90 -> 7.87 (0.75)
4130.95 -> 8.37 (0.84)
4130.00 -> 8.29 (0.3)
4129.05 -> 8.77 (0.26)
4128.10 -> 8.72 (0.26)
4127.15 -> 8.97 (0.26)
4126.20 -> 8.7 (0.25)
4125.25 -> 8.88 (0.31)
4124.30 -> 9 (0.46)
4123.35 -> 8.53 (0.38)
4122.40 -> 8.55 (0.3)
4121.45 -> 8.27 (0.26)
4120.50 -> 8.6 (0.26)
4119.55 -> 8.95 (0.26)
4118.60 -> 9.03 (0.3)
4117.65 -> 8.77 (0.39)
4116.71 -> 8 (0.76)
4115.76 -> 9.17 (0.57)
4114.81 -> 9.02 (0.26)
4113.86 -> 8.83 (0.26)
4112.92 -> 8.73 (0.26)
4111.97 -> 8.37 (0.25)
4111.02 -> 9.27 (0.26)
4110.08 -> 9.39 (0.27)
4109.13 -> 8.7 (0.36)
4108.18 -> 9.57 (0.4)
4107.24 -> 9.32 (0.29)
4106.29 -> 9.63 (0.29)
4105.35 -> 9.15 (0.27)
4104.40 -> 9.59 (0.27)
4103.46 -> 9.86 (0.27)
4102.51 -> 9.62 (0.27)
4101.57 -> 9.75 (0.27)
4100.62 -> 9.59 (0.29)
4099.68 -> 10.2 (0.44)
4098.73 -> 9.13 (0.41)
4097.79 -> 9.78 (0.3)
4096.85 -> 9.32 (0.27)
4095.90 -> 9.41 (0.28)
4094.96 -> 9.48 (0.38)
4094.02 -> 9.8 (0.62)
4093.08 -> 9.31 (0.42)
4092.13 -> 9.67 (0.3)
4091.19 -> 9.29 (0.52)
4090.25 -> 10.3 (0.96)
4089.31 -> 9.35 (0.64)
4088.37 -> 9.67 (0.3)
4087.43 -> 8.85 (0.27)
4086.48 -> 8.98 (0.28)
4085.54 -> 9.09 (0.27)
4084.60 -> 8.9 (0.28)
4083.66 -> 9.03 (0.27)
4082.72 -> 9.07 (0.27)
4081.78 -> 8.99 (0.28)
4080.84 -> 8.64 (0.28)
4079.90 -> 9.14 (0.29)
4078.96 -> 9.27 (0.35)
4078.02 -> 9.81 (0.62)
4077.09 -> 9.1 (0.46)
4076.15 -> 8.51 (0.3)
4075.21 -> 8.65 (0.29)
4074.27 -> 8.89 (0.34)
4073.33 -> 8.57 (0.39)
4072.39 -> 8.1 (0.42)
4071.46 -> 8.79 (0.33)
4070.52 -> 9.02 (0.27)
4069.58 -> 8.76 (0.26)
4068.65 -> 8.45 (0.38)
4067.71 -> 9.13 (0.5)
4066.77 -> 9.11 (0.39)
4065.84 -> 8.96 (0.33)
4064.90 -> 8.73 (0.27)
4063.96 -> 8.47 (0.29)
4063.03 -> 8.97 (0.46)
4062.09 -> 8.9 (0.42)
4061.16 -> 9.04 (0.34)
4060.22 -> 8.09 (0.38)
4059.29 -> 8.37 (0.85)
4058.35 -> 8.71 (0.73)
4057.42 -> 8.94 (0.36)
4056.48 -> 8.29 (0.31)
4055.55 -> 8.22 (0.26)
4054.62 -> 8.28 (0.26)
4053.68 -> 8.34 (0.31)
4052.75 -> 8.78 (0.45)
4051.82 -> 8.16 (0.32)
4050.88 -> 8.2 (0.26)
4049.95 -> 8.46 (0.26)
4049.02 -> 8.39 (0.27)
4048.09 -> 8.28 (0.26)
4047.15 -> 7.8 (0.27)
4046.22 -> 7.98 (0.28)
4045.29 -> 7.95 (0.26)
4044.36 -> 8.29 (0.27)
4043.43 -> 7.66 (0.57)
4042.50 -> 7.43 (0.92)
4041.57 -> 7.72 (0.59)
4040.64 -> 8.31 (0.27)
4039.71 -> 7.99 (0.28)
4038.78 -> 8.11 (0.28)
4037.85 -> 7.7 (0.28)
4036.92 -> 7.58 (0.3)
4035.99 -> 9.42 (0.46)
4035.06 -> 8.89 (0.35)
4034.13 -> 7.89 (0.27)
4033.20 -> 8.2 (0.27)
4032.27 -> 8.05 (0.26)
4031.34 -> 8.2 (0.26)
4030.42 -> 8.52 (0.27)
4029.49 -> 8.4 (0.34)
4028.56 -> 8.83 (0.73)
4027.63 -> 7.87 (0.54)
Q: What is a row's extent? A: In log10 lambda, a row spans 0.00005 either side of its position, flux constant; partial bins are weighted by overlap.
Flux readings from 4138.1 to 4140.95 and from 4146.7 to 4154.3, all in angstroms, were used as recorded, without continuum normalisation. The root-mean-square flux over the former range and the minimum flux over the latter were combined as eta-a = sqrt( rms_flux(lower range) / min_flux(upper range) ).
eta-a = 1.06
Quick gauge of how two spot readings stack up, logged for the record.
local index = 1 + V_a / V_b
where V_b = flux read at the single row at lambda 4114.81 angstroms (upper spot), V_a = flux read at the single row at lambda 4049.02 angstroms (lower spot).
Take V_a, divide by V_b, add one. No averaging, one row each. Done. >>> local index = 1.93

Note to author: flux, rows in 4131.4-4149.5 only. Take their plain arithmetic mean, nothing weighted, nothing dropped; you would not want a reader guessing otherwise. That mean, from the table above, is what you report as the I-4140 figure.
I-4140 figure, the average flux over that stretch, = 8.3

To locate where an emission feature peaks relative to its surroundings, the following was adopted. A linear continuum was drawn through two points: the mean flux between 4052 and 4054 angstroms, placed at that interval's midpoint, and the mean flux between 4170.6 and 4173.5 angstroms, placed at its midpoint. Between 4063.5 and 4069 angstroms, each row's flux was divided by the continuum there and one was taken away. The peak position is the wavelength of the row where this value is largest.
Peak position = 4067.71 angstroms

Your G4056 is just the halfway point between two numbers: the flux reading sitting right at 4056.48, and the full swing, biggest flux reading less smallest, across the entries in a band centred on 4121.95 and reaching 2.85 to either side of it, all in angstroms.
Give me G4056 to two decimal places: 4.51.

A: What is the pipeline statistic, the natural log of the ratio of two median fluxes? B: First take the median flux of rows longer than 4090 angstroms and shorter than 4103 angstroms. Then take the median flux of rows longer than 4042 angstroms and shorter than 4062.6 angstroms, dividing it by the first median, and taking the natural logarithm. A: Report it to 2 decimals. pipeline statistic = -0.15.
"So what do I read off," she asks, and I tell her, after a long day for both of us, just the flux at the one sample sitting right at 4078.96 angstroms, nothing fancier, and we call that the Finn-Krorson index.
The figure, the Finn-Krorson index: 9.27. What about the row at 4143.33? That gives 8.37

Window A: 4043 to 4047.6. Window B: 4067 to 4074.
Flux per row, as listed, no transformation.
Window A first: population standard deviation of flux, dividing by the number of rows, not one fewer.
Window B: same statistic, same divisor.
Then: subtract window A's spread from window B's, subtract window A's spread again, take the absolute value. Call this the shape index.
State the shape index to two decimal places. 0.10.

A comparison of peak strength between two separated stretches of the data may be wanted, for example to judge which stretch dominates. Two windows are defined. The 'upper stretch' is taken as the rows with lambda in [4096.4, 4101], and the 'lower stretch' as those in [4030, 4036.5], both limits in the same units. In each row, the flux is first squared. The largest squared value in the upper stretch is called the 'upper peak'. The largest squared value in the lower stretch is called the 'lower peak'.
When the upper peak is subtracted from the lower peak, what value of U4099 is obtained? -15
